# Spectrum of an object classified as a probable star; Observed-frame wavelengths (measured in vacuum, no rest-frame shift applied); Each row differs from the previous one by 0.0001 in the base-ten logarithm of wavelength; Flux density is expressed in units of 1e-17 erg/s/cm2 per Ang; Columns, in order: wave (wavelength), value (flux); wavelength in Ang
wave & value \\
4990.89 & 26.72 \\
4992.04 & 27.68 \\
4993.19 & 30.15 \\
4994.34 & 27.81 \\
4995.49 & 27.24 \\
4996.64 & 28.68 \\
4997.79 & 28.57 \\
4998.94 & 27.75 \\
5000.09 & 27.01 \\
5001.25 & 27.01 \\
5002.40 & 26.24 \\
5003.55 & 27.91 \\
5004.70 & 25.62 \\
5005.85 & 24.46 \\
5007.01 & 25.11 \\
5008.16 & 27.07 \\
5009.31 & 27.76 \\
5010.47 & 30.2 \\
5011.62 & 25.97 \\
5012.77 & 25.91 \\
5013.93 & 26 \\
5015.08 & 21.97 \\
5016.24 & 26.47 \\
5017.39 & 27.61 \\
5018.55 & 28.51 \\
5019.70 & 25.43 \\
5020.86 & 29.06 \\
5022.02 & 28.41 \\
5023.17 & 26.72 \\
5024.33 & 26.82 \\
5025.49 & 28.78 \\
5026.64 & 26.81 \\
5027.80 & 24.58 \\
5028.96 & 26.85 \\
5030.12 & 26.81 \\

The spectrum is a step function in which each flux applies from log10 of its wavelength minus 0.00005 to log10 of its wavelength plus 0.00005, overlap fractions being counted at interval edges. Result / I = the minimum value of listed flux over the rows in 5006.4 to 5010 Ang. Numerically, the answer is 25.11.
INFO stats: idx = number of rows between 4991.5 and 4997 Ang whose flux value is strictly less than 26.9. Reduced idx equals 0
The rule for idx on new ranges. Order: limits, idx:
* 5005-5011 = 2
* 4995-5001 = 0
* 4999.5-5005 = 2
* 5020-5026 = 2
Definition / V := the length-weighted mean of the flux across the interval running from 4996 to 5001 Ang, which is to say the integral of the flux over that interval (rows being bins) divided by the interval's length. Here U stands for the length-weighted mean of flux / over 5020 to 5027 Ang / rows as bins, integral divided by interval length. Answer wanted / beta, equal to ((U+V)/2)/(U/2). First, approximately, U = 27.7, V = 27.9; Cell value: 2.01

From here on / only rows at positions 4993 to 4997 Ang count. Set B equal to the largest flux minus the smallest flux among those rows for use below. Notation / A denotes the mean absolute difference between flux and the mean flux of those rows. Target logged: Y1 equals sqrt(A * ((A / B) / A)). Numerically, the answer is 0.570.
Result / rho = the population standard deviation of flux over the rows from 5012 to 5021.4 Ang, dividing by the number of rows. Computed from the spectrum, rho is 2.1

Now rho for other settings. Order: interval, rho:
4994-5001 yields 0.6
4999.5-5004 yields 0.6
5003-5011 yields 1.8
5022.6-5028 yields 1.3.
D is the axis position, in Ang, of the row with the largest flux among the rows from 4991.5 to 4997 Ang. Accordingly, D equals 4993.19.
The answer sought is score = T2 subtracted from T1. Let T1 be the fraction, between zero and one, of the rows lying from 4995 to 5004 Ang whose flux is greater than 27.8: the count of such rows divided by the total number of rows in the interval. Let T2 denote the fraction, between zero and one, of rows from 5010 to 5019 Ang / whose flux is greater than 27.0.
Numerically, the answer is 0.0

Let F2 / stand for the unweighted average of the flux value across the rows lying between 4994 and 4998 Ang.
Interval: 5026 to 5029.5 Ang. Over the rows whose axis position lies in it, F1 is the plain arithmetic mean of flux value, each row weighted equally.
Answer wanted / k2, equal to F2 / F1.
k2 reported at 1.08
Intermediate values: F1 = 26.1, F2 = 28.1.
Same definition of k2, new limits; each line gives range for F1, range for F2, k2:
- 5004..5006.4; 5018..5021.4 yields 1.10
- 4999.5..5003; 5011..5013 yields 0.97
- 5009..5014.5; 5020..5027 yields 1.02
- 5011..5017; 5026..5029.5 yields 1.03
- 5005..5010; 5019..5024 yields 1.05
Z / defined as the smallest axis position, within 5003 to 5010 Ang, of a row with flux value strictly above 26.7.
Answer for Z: 5003.55 Ang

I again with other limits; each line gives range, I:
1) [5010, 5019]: 21.97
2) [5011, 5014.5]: 25.91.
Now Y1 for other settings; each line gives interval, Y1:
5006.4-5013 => 0.513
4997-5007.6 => 0.525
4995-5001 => 0.609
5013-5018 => 0.560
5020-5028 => 0.525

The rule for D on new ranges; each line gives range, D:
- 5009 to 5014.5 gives 5010.47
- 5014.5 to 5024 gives 5020.86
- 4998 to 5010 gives 5003.55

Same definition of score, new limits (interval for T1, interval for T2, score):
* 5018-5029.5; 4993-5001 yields -0.6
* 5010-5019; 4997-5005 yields -0.5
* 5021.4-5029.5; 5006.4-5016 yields -0.1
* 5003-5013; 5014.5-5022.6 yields -0.3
